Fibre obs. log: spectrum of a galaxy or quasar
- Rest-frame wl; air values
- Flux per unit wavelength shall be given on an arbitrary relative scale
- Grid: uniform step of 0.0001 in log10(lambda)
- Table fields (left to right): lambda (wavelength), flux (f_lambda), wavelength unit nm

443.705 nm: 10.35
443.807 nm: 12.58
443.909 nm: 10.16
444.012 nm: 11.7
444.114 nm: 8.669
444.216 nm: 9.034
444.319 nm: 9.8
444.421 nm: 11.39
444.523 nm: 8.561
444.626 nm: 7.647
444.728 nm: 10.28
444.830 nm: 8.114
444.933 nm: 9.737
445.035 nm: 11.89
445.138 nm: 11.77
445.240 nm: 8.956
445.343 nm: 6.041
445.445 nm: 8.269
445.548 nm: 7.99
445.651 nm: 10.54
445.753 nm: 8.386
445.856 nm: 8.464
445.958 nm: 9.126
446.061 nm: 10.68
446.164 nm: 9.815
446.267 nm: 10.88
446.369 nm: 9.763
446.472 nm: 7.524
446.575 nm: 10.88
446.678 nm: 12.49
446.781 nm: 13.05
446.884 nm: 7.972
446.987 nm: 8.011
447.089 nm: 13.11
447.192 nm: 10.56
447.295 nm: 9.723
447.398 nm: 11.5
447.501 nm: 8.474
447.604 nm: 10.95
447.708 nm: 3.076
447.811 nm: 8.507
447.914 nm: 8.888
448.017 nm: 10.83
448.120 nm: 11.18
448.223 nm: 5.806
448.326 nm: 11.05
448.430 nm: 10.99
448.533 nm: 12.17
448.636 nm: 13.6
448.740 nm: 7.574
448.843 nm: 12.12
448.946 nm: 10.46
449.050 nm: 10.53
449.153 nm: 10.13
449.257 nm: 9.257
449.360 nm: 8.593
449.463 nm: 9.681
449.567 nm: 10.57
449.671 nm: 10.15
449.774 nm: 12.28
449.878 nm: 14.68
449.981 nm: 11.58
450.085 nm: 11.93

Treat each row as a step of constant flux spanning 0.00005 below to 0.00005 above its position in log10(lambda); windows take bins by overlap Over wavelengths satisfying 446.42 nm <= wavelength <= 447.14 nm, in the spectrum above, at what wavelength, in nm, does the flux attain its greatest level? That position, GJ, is 447.089 nm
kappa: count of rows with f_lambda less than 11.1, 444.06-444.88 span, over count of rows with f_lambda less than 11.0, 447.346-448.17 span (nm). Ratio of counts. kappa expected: 1.2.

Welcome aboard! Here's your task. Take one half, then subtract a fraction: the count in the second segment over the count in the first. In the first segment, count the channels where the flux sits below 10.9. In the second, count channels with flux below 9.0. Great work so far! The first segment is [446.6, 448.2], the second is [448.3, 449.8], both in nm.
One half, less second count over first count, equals 0.28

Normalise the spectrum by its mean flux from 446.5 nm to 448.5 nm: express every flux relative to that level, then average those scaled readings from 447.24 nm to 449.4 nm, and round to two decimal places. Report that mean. 0.99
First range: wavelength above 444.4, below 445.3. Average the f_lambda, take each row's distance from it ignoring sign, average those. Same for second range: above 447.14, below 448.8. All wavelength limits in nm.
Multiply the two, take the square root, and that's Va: 1.6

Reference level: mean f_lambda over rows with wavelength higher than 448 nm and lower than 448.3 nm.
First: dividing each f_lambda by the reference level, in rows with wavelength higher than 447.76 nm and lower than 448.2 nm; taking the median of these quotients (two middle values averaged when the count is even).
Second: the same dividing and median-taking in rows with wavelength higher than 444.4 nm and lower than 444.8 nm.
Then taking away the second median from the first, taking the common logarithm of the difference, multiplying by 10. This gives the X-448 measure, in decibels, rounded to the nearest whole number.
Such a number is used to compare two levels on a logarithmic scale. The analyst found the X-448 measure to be -13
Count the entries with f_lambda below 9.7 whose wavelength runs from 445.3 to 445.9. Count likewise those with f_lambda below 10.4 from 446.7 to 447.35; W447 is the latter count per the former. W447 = 0.6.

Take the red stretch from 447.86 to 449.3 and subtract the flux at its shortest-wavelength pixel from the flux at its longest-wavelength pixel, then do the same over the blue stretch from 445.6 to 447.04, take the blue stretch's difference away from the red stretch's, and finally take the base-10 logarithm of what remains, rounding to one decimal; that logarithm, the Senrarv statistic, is 0.5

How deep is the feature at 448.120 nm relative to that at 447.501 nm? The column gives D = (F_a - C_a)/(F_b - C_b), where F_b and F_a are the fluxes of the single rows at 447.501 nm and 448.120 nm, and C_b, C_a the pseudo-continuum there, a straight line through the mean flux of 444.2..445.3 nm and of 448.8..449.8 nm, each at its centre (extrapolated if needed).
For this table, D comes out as -0.6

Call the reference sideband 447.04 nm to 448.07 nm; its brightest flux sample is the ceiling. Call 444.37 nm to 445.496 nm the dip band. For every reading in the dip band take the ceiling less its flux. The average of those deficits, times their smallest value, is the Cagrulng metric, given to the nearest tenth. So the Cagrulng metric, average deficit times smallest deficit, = 4.6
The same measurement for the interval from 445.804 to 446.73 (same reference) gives 2.0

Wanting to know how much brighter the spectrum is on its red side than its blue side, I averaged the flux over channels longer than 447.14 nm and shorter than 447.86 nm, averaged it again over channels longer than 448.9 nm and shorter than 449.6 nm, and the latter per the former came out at 1.10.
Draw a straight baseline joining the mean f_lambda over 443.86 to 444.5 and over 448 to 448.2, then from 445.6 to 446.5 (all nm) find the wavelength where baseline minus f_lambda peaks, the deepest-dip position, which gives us 446.472 nm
